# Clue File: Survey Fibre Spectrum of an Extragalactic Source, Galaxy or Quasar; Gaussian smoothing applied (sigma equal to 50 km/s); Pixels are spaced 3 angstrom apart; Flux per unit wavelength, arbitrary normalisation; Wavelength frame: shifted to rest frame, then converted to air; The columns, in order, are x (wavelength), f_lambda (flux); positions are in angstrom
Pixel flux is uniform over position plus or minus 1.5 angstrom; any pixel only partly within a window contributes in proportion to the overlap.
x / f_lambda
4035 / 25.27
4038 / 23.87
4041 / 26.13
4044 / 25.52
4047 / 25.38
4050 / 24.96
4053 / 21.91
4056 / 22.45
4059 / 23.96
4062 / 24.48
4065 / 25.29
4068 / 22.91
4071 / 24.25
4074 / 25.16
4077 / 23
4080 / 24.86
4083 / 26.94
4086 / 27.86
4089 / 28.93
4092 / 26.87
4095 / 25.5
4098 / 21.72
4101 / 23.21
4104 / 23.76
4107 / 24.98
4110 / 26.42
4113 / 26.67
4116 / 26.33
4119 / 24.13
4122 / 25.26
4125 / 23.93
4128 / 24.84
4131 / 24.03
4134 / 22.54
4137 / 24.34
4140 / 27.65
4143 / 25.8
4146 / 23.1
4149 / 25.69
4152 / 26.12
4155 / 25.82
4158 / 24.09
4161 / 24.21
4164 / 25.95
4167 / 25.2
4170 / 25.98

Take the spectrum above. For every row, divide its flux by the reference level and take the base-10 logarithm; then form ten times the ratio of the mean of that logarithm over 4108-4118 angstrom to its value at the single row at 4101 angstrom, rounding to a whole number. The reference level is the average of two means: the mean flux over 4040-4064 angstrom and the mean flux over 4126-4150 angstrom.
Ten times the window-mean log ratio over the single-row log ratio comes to -13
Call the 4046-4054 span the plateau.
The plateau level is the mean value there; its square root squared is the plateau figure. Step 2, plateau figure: 24.1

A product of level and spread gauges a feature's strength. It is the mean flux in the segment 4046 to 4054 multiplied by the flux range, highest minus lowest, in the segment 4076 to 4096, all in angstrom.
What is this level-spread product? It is 143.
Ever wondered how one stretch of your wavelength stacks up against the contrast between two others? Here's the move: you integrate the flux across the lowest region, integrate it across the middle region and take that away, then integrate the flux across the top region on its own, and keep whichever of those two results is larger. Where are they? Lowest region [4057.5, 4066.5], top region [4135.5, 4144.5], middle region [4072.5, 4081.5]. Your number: 233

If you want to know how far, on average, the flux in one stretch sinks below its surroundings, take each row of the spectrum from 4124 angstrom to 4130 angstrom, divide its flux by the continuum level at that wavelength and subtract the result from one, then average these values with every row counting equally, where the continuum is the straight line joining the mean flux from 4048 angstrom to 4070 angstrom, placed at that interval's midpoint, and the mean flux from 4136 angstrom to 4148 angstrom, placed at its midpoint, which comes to 0.02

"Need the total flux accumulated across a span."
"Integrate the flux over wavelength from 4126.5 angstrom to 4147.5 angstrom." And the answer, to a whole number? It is 517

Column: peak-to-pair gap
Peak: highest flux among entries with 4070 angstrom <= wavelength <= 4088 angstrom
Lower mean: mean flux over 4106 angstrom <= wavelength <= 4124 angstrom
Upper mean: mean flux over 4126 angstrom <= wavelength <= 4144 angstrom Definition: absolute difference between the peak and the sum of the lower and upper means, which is 22.6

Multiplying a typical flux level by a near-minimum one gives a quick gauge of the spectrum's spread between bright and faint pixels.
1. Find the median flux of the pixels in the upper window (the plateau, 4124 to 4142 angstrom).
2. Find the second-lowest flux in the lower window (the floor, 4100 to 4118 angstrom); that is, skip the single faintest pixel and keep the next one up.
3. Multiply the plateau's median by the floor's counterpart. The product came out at 575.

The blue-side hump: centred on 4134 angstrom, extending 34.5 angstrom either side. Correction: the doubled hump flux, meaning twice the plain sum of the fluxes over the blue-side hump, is 1148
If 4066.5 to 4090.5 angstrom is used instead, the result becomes 408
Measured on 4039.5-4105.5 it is 1090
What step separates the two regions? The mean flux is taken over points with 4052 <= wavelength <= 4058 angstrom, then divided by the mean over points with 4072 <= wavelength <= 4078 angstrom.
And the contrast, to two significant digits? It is 0.92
